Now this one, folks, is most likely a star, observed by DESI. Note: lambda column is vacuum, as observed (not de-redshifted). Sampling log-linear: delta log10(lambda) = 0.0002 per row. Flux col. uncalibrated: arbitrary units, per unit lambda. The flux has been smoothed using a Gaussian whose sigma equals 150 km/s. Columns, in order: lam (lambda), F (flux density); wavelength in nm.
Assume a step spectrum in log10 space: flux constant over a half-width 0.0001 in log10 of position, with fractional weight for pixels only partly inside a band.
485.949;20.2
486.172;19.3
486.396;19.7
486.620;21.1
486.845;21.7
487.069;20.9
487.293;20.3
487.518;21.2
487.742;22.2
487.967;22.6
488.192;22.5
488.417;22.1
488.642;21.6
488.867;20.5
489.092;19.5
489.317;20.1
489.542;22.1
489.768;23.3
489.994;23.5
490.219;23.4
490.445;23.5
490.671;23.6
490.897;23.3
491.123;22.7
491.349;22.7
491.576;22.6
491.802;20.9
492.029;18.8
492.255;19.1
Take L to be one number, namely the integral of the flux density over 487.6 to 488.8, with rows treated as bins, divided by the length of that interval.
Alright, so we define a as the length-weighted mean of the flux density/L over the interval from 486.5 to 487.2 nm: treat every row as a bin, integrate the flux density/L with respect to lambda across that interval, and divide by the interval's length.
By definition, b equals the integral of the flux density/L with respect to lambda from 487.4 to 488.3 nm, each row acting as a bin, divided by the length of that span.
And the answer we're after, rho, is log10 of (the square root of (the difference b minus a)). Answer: -0.69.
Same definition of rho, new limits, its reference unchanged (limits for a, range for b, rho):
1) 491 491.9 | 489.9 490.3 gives -0.63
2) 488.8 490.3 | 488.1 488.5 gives -0.82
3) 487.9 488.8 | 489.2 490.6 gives -0.79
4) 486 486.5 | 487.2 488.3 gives -0.51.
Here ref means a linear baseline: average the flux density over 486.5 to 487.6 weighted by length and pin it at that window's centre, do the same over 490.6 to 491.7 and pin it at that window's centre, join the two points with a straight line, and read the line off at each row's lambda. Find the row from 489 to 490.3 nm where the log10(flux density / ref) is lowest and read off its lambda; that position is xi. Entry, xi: 489.092 nm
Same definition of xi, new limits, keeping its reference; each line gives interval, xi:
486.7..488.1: 487.293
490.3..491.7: 491.576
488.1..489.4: 489.092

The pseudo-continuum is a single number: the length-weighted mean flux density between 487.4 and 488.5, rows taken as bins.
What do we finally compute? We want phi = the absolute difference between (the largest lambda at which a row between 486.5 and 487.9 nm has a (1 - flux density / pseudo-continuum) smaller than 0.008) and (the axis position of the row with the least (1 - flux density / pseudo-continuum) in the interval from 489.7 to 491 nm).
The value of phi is 2.93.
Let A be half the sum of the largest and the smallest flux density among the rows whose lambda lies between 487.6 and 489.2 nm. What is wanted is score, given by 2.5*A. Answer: 52.6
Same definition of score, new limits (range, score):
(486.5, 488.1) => 53.6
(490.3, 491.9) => 55.6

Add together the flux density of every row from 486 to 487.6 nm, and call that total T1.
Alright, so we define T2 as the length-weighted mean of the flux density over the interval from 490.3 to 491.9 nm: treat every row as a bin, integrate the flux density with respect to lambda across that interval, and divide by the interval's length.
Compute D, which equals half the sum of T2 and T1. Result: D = 83.5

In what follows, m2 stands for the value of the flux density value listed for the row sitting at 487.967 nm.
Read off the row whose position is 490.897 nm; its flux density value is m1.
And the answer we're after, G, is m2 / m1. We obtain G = 0.97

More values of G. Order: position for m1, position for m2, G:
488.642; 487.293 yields 0.94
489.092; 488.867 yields 1.05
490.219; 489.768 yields 1.00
